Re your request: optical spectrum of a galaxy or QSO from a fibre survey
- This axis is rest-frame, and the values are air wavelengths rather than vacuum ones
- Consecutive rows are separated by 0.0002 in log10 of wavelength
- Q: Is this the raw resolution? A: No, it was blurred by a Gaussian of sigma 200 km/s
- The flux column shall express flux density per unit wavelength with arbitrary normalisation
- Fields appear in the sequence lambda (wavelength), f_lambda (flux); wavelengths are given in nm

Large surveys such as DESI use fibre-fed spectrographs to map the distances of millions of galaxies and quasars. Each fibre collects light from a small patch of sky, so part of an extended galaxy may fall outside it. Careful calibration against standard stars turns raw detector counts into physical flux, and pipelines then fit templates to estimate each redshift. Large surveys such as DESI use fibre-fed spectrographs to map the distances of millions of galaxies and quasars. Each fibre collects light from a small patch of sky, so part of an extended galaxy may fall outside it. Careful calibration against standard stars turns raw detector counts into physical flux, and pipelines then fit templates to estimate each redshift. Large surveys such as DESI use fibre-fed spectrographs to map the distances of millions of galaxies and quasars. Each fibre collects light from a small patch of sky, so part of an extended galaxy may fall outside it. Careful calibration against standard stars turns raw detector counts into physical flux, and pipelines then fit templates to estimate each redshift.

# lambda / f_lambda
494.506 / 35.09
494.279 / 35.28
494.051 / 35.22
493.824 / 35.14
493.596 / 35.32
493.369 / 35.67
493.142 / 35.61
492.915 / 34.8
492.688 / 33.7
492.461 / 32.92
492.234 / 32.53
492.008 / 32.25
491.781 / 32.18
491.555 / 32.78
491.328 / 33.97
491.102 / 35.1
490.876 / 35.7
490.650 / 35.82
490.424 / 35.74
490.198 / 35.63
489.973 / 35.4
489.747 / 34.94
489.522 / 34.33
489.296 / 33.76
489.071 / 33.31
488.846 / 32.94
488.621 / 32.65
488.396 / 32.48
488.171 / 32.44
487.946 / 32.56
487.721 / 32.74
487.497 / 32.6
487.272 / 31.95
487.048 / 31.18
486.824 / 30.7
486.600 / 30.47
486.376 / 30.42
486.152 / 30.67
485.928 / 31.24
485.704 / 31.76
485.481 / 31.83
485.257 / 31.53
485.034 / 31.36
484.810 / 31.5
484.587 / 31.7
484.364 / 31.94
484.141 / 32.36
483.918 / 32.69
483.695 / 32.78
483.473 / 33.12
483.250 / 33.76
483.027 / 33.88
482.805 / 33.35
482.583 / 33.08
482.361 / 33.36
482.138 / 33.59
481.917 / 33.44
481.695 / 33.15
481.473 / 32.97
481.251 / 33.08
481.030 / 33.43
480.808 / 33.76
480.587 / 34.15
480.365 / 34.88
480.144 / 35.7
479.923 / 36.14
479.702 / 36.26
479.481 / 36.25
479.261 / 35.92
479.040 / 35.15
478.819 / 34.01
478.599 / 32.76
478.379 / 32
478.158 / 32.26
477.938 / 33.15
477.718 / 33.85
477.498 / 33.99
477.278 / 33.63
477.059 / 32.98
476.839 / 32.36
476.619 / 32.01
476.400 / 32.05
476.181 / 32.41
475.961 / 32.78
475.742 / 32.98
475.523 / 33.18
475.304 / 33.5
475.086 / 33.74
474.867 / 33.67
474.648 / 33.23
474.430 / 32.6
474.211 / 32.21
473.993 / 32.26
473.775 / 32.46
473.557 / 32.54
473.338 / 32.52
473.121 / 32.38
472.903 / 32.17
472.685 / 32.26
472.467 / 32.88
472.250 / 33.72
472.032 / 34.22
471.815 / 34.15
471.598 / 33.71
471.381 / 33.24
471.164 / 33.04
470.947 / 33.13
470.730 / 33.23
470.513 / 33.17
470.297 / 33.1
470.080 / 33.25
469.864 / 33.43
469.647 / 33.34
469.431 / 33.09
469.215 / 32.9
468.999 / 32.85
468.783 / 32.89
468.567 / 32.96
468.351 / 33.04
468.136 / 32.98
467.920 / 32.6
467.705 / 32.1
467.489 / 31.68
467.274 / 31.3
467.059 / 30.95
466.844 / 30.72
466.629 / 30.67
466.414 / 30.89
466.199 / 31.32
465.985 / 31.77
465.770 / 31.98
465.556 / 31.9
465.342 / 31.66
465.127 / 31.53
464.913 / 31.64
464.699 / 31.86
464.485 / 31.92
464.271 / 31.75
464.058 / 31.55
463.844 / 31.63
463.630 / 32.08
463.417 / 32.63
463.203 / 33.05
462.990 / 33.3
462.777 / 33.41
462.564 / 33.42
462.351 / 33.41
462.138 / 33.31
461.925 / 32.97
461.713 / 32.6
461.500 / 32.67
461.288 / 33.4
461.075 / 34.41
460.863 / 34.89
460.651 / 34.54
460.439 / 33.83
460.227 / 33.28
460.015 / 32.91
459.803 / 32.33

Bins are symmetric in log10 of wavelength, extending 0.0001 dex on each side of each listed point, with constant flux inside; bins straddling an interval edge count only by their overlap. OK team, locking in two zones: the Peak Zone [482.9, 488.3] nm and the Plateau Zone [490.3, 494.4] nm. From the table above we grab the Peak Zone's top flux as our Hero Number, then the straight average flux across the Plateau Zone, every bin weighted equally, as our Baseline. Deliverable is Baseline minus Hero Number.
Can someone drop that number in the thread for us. 0.55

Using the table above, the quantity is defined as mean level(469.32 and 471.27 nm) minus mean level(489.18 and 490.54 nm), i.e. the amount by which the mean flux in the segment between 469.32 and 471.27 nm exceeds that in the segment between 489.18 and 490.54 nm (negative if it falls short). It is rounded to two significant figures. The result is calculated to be -1.8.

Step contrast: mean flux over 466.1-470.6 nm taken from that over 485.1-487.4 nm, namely -1.2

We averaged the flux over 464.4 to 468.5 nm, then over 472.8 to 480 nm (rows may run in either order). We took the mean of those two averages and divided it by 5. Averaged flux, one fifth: 6.50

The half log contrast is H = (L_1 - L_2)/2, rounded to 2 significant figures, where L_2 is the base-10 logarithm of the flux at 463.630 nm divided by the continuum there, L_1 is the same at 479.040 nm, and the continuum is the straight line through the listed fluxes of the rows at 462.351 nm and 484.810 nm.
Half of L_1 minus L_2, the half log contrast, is 0.029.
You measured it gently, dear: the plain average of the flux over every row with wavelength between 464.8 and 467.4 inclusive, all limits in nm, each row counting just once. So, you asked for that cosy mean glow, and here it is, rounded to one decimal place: 31.4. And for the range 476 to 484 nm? 33.6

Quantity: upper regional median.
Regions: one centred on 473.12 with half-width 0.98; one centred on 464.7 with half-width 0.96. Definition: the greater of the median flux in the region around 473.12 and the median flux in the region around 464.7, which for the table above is 32.5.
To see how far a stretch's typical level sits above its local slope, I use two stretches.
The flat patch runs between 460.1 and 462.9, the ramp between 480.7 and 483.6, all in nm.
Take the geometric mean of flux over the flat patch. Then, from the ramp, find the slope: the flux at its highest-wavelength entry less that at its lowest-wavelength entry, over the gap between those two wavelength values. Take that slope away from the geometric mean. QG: 33.8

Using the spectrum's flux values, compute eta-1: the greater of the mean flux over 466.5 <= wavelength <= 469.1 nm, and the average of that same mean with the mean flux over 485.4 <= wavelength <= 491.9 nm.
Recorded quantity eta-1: 32.5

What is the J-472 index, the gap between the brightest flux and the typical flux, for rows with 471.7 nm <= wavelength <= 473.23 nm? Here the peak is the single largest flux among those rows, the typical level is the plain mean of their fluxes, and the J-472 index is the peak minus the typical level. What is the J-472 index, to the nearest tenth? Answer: 1.1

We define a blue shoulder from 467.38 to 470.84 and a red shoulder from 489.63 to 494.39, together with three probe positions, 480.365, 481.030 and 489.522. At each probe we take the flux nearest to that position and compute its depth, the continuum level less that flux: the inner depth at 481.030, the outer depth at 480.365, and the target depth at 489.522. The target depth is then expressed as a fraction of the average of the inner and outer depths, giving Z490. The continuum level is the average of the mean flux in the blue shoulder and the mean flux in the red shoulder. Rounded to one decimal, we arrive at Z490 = 1.4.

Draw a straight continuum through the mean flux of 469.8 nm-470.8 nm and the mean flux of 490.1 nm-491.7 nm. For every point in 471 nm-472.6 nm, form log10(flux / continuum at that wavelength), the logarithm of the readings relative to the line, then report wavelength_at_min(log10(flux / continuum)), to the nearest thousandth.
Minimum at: 472.467 nm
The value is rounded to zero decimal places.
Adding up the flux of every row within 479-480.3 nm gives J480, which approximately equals 215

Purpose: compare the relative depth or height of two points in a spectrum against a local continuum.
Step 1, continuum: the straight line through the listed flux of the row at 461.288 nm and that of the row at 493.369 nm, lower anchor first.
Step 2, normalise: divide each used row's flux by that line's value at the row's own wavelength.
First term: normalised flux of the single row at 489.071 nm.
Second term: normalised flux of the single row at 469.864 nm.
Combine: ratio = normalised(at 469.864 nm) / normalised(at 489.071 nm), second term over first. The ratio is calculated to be 1.044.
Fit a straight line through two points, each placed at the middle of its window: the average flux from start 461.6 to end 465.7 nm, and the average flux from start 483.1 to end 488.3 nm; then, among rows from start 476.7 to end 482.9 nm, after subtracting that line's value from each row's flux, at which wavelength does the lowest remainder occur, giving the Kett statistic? 478.379 nm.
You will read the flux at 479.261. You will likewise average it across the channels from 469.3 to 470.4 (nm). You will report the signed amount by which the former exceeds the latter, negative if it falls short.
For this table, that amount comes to 2.7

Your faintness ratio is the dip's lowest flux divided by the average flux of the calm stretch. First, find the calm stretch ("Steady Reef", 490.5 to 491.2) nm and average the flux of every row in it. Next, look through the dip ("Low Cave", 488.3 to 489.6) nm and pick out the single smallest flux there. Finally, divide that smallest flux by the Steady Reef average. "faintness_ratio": 0.91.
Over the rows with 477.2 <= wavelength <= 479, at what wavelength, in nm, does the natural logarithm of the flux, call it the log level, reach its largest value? 478.819 nm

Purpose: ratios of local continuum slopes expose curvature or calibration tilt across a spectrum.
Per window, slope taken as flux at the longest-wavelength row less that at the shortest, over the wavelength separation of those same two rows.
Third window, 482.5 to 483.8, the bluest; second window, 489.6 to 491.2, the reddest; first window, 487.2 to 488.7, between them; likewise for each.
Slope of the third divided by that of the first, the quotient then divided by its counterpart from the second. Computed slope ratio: -4.4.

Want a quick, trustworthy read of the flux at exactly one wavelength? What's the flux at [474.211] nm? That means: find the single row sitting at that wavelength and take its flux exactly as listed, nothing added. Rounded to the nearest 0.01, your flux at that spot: 32.21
